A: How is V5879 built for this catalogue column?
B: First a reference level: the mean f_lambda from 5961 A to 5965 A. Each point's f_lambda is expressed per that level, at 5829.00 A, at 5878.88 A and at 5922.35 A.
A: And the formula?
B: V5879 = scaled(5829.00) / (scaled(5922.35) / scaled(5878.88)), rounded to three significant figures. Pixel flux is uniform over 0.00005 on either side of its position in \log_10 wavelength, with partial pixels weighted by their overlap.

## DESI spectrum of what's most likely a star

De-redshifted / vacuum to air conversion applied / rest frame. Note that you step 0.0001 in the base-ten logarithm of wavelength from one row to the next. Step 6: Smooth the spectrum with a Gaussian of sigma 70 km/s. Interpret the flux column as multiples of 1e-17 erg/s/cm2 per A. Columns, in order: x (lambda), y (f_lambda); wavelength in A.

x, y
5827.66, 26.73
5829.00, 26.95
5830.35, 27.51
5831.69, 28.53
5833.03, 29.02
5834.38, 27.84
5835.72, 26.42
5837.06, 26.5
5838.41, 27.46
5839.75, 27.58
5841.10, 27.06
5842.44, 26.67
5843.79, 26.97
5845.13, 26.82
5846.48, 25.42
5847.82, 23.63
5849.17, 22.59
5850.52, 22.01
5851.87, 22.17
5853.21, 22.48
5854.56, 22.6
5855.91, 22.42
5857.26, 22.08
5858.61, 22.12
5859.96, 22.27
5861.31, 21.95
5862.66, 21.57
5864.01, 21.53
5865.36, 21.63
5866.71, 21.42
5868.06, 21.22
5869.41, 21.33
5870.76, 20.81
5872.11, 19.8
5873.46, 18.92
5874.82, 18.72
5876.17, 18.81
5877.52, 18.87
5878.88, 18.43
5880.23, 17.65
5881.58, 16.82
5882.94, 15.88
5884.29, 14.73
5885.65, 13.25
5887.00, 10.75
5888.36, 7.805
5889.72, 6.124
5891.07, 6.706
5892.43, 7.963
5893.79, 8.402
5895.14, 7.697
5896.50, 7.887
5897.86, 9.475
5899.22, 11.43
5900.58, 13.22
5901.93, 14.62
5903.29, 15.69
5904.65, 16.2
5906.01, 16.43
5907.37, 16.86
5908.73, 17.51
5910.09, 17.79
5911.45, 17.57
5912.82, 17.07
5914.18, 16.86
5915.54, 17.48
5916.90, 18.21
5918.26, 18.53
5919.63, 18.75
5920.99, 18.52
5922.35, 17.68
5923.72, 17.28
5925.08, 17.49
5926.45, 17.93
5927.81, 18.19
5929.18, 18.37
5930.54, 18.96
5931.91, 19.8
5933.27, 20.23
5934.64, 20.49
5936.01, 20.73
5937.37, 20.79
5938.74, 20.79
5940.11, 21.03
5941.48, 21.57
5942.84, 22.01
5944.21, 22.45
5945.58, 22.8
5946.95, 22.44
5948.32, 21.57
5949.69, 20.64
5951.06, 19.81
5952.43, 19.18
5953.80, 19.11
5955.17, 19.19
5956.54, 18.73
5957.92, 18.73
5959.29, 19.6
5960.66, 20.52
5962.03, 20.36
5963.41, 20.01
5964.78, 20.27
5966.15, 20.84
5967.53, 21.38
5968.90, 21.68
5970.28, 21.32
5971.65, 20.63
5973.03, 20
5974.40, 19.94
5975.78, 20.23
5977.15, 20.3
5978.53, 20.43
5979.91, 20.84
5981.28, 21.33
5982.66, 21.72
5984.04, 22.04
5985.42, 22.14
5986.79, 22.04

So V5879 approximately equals 1.39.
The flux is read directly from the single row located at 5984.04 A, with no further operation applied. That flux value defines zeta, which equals 22.04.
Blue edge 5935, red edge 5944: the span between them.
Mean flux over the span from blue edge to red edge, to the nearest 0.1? 21.2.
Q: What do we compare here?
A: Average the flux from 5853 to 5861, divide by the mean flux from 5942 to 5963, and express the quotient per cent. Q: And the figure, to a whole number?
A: 109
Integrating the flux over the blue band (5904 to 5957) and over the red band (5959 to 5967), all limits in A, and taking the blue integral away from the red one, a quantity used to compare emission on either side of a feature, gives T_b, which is -853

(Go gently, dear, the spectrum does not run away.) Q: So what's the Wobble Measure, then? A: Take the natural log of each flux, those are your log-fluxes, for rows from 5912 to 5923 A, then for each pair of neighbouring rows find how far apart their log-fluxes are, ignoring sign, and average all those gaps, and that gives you 0.025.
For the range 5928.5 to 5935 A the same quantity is 0.027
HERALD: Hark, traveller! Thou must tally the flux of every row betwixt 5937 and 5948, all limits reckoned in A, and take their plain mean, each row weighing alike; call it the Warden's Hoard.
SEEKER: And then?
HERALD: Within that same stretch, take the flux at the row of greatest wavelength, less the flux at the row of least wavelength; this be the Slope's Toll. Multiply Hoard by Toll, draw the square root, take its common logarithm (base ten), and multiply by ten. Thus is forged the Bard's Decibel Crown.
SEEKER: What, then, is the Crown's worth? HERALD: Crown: 7.8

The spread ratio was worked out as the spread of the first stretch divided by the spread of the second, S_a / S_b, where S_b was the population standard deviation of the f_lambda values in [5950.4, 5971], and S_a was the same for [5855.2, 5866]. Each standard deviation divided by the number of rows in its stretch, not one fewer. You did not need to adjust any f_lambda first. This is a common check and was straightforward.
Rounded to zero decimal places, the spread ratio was 0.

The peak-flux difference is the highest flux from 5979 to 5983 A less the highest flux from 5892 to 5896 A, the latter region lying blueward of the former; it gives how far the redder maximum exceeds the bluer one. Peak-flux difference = 13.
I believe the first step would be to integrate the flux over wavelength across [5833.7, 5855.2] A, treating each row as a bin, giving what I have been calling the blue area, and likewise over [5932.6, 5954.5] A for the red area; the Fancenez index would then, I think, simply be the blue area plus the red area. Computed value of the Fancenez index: 1003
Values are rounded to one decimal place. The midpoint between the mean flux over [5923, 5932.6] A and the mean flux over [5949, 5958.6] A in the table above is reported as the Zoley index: 18.8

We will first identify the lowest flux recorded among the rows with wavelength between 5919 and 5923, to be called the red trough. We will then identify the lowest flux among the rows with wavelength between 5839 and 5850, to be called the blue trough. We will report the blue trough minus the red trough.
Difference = 5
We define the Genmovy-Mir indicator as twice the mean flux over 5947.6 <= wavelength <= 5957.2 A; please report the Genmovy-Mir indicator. 39.5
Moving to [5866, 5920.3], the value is 30.7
